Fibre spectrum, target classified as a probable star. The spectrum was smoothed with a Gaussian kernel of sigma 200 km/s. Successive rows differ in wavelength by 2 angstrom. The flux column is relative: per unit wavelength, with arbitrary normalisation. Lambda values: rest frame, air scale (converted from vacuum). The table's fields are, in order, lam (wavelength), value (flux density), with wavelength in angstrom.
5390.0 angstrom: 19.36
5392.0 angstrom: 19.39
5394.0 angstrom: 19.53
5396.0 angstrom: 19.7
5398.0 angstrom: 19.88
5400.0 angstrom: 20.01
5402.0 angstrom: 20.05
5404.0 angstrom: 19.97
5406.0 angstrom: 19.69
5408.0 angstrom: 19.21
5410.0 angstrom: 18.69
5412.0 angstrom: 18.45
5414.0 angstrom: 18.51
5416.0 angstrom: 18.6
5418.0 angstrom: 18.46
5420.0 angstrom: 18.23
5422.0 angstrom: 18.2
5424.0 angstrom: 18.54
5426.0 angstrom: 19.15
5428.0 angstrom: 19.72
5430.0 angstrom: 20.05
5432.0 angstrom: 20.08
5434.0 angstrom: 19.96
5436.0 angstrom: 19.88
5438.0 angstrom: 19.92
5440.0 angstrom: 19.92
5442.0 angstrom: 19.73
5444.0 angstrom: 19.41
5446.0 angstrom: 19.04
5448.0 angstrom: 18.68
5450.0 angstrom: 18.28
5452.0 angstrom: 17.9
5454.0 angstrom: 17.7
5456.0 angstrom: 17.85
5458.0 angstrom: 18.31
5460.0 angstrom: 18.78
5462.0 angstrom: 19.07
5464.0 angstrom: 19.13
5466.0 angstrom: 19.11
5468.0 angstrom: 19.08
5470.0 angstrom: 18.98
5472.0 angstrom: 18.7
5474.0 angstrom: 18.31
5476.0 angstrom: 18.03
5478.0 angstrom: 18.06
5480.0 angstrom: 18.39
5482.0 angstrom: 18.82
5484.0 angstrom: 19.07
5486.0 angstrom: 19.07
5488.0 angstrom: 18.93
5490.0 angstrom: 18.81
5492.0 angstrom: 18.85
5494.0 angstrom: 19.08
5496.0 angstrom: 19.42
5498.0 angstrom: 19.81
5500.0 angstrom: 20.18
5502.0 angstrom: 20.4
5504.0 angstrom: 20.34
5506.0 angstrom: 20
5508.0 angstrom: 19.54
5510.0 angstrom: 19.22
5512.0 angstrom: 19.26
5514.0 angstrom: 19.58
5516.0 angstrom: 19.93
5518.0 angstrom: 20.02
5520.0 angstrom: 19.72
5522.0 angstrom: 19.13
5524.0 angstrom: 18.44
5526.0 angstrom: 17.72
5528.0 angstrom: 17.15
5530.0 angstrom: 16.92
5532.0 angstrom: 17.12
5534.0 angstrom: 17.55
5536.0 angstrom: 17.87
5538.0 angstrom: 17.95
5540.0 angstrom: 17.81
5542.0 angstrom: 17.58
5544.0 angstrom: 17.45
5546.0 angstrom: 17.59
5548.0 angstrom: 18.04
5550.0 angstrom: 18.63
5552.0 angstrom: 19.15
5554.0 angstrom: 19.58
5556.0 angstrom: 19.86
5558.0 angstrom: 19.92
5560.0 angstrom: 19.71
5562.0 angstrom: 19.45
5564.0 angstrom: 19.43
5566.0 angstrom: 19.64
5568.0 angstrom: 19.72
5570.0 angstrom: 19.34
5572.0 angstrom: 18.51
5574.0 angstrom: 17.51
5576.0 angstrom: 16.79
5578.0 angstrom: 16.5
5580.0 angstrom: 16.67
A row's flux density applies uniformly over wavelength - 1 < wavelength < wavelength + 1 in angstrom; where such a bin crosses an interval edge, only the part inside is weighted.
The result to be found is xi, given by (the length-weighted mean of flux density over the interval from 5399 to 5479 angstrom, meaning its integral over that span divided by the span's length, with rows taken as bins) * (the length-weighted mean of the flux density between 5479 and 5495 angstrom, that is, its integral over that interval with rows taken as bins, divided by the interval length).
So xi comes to 358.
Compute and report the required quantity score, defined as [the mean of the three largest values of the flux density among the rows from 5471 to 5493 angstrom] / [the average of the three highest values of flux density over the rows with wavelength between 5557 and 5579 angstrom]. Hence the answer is 0.96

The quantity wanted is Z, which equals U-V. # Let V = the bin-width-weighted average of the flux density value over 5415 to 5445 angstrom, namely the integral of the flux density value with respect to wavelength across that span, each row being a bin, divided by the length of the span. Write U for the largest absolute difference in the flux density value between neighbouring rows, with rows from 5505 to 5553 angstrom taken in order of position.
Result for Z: -18.6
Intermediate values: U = 0.72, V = 19.3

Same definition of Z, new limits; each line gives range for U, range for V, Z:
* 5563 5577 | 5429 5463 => -18.1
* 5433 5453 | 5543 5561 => -18.5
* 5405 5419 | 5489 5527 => -18.9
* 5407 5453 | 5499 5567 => -18.3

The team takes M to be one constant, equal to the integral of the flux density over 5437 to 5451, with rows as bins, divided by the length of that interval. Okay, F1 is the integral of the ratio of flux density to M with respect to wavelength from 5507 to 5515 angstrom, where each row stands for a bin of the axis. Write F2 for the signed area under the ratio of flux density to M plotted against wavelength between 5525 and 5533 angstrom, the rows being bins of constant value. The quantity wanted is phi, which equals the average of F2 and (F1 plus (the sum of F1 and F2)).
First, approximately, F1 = 8.05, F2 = 7.1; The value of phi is 15.2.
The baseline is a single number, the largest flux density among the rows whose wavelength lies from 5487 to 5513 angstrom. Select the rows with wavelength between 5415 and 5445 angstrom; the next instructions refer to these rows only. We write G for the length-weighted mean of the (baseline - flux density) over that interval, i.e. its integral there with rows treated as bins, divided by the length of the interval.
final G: 1.1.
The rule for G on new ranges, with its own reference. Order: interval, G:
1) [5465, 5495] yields 1.6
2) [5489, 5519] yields 0.8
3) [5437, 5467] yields 1.5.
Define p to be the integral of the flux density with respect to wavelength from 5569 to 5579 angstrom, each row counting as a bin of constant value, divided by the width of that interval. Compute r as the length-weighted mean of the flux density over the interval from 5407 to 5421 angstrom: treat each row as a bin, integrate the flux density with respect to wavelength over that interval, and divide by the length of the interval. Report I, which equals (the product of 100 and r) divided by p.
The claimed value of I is 105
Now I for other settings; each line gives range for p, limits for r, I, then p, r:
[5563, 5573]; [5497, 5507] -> 104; 19.3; 20.1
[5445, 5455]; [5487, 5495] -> 103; 18.3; 18.9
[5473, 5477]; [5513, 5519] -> 109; 18.2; 19.8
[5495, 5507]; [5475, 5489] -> 93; 20.0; 18.6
